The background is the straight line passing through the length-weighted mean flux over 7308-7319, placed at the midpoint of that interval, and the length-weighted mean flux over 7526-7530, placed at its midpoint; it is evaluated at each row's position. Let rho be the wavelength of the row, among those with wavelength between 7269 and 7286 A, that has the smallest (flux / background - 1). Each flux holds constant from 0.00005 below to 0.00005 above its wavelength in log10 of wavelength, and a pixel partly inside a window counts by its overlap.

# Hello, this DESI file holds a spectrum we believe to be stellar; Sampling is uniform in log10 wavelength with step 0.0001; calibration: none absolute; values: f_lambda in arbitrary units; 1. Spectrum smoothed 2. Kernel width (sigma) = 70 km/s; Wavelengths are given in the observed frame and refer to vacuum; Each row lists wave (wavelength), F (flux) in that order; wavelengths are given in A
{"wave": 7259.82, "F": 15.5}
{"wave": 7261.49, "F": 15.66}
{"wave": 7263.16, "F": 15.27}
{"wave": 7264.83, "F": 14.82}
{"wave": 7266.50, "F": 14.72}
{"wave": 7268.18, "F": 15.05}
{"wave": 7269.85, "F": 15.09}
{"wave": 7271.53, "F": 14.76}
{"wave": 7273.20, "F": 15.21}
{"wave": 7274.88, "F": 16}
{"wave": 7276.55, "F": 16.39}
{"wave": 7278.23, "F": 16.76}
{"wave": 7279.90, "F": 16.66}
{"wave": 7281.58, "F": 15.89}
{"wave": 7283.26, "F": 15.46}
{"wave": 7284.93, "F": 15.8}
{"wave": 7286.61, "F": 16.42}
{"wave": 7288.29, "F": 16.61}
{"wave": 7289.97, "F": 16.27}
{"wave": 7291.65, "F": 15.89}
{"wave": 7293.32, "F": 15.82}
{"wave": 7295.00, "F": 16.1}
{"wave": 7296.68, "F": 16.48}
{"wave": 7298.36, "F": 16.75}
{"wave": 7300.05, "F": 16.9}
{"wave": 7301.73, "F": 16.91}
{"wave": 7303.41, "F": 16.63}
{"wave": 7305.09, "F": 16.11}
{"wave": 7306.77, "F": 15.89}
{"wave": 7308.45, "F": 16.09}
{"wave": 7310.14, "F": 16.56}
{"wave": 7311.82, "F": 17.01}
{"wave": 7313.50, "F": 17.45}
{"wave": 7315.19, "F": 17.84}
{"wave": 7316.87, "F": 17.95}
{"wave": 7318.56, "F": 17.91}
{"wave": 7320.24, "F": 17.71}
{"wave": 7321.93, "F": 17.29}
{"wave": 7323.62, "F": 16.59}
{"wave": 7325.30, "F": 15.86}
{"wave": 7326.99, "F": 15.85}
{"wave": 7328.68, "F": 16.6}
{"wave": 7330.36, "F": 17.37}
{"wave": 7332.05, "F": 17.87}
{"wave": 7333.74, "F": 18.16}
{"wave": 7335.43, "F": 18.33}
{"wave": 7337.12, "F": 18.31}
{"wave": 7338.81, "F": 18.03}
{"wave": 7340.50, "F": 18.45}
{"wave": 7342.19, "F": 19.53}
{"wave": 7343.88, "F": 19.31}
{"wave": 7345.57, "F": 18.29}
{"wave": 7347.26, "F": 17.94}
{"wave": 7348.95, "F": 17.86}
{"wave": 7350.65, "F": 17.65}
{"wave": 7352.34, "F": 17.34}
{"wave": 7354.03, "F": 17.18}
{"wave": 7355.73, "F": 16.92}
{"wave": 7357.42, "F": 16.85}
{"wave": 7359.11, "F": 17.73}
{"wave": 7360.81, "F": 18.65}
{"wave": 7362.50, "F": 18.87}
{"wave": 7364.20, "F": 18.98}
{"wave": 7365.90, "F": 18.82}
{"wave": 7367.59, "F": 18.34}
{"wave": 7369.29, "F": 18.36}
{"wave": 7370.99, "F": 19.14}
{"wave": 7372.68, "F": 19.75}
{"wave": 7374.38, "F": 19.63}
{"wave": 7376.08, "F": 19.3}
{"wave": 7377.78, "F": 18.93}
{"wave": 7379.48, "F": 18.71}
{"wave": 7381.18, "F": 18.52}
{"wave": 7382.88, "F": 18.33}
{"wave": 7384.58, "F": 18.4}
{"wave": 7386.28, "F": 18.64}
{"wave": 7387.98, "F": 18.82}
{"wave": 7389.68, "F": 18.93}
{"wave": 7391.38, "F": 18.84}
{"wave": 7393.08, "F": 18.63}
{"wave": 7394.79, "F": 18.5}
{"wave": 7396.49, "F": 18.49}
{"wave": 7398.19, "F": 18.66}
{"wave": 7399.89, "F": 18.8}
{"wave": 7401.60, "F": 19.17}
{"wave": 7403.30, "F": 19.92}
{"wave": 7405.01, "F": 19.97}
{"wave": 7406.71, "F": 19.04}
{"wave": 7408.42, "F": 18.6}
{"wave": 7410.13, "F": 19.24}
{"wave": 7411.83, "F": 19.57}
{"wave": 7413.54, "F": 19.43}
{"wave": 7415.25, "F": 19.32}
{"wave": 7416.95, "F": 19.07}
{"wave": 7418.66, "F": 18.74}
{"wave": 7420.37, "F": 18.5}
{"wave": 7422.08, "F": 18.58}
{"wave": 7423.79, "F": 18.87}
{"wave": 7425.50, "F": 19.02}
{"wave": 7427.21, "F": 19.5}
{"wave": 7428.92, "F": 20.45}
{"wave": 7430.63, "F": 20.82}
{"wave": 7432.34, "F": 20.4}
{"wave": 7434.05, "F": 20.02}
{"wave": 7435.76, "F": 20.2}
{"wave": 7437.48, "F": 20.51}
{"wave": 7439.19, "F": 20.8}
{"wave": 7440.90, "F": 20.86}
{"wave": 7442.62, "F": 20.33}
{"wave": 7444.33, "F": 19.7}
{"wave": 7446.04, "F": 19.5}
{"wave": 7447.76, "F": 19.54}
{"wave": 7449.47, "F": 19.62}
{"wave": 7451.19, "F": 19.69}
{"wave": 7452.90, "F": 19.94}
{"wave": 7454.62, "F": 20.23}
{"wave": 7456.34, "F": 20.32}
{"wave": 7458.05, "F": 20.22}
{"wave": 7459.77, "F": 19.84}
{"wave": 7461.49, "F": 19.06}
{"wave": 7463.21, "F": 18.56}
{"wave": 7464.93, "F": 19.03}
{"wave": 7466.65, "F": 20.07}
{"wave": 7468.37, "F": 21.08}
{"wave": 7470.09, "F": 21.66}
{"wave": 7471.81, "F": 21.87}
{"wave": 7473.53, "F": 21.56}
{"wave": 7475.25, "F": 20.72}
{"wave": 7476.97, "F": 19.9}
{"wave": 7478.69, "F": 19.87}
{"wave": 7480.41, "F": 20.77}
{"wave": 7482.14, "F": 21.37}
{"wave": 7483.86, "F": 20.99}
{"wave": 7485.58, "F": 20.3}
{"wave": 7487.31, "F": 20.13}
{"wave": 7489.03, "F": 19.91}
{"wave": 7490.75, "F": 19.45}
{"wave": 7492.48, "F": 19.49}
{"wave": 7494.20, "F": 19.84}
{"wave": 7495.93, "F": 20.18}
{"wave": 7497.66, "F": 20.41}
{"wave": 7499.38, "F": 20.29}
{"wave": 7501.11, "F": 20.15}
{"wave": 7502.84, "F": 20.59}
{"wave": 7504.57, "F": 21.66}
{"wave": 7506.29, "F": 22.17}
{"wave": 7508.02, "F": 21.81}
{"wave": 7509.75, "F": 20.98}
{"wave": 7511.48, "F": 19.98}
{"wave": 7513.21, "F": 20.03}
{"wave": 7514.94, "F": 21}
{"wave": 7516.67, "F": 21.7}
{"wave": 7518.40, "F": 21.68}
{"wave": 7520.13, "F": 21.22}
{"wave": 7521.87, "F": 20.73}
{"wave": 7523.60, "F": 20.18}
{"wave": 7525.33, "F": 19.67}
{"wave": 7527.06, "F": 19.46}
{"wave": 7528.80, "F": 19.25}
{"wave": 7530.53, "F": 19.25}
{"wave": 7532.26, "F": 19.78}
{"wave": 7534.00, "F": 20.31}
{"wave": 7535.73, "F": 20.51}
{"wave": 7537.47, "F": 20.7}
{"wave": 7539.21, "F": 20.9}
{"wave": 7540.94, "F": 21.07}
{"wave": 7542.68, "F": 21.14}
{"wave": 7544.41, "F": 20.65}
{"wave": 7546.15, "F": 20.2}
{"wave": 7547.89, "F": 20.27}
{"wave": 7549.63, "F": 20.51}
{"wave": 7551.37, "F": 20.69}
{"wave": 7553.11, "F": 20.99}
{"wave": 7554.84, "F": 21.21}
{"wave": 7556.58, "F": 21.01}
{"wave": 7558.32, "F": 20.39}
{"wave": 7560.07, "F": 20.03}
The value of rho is 7271.53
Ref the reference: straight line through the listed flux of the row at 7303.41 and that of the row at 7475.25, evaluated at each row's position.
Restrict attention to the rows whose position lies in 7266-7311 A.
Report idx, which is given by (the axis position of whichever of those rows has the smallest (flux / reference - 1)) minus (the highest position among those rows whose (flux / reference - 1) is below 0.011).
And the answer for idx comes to -38.6 A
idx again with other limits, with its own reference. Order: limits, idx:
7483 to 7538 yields -6.9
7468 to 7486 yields -6.9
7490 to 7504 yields -12.1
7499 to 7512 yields 0.0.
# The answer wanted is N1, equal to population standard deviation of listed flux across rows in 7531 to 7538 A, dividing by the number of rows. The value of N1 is 0.34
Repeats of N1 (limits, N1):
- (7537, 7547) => 0.31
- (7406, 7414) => 0.34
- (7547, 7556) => 0.33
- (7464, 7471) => 1.00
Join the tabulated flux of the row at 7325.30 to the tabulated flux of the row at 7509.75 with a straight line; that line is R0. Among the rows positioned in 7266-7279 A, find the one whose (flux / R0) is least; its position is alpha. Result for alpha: 7271.53 A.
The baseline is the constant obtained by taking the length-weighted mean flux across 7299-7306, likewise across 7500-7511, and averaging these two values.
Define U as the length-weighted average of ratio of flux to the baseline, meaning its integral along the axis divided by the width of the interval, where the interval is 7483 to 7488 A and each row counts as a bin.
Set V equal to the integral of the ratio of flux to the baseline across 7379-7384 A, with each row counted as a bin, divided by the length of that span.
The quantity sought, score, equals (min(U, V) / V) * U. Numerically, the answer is 1.08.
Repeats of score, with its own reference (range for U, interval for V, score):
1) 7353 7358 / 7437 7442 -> 0.74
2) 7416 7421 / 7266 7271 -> 1.00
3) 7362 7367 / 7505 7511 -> 0.87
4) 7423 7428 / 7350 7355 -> 1.01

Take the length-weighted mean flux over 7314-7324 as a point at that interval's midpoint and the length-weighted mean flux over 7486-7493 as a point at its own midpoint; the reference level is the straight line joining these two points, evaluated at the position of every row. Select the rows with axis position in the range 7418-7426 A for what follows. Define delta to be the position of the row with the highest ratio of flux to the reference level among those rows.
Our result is 7425.50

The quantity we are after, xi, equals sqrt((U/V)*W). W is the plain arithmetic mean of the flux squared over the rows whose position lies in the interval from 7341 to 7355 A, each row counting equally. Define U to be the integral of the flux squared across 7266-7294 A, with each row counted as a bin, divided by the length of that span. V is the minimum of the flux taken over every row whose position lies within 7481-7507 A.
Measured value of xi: 65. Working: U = 251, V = 19.45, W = 330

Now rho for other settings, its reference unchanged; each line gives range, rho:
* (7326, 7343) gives 7326.99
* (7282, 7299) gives 7283.26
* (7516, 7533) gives 7530.53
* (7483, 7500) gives 7490.75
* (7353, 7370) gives 7357.42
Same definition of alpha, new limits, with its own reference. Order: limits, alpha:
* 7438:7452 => 7447.76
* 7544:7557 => 7546.15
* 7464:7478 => 7464.93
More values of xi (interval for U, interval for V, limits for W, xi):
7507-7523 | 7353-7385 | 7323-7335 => 87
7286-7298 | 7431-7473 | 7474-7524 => 78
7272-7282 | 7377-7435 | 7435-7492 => 76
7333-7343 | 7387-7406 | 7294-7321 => 73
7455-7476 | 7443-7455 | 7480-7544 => 95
